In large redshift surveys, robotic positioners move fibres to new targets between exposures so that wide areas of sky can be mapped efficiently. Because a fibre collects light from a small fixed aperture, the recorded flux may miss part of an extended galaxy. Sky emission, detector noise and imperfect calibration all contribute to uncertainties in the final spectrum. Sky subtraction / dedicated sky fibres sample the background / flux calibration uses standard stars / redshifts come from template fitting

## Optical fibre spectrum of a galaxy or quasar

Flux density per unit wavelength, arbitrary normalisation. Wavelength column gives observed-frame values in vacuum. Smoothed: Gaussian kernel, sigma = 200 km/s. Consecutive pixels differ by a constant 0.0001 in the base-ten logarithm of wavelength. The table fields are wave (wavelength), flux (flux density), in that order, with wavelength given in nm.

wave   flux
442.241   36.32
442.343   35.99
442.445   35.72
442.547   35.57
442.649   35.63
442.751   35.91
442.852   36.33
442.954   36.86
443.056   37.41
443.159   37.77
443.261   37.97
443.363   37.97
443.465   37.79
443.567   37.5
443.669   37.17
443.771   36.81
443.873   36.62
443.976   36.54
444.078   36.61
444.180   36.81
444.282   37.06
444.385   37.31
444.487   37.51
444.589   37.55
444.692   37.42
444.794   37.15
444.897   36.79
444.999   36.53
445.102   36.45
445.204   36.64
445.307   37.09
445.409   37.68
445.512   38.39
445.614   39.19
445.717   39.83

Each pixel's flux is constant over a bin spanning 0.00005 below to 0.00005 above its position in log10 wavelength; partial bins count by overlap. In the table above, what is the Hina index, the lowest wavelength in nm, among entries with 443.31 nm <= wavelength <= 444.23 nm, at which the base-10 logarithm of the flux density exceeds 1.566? 443.363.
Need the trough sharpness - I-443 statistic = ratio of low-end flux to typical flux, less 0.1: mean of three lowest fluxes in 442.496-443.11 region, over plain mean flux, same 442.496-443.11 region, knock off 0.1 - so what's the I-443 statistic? 0.884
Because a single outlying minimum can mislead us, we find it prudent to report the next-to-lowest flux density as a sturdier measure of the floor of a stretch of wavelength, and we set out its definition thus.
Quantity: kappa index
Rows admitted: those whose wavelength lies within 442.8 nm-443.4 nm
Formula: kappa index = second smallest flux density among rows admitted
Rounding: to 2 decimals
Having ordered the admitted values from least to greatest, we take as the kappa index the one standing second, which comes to 36.86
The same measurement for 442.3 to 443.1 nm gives 35.63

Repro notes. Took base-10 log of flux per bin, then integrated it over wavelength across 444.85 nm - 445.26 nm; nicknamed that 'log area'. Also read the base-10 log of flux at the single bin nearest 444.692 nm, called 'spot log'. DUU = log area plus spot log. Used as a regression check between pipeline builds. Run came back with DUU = 2.214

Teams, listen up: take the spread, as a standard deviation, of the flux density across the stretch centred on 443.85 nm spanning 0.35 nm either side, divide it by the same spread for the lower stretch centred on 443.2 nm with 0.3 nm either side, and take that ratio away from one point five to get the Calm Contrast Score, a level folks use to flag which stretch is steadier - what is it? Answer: 0.7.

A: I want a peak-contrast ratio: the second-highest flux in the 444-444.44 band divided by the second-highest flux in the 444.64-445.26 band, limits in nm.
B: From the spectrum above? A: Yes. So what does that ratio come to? 1.00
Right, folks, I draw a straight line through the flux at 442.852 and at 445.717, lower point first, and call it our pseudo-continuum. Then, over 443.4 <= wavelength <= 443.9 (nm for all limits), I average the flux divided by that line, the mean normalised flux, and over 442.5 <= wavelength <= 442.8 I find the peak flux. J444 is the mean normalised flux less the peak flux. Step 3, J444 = -34.9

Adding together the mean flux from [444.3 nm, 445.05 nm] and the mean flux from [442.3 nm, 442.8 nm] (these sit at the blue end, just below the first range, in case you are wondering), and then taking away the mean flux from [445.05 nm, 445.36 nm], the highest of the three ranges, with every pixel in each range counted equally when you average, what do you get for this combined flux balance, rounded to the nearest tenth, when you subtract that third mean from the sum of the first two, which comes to 36.2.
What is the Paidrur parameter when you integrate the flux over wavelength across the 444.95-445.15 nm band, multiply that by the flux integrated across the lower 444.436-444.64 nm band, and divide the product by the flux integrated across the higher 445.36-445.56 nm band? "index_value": 7.36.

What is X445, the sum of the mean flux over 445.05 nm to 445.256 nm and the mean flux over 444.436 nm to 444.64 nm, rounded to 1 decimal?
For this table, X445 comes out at 74.1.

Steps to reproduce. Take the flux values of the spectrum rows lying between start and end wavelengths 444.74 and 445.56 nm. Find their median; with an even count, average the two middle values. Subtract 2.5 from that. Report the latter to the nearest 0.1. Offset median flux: 34.4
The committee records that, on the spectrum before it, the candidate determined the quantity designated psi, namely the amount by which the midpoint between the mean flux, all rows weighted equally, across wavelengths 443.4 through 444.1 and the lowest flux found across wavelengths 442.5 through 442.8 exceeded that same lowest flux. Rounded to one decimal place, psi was 0.7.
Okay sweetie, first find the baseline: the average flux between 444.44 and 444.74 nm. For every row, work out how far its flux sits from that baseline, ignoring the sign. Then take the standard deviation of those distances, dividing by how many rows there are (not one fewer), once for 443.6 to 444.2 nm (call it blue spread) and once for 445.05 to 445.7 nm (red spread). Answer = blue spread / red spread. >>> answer 0.43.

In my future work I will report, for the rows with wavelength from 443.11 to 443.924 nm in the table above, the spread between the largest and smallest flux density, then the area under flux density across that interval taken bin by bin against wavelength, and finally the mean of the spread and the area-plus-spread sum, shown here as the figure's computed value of 16.6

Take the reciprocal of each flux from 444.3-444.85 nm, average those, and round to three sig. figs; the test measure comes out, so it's 0.0267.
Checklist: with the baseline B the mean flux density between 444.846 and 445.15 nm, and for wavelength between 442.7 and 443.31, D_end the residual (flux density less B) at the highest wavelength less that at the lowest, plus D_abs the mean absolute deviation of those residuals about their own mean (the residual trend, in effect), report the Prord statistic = 2.7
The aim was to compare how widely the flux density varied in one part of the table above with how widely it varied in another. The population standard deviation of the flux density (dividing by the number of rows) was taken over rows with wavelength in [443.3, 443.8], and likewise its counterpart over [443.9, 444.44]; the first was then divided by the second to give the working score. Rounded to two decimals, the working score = 1.46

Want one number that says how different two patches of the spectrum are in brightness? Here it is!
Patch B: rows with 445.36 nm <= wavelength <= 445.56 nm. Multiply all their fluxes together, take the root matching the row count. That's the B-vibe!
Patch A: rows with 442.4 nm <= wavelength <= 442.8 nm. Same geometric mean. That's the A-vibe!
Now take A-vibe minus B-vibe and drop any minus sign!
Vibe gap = 2.3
